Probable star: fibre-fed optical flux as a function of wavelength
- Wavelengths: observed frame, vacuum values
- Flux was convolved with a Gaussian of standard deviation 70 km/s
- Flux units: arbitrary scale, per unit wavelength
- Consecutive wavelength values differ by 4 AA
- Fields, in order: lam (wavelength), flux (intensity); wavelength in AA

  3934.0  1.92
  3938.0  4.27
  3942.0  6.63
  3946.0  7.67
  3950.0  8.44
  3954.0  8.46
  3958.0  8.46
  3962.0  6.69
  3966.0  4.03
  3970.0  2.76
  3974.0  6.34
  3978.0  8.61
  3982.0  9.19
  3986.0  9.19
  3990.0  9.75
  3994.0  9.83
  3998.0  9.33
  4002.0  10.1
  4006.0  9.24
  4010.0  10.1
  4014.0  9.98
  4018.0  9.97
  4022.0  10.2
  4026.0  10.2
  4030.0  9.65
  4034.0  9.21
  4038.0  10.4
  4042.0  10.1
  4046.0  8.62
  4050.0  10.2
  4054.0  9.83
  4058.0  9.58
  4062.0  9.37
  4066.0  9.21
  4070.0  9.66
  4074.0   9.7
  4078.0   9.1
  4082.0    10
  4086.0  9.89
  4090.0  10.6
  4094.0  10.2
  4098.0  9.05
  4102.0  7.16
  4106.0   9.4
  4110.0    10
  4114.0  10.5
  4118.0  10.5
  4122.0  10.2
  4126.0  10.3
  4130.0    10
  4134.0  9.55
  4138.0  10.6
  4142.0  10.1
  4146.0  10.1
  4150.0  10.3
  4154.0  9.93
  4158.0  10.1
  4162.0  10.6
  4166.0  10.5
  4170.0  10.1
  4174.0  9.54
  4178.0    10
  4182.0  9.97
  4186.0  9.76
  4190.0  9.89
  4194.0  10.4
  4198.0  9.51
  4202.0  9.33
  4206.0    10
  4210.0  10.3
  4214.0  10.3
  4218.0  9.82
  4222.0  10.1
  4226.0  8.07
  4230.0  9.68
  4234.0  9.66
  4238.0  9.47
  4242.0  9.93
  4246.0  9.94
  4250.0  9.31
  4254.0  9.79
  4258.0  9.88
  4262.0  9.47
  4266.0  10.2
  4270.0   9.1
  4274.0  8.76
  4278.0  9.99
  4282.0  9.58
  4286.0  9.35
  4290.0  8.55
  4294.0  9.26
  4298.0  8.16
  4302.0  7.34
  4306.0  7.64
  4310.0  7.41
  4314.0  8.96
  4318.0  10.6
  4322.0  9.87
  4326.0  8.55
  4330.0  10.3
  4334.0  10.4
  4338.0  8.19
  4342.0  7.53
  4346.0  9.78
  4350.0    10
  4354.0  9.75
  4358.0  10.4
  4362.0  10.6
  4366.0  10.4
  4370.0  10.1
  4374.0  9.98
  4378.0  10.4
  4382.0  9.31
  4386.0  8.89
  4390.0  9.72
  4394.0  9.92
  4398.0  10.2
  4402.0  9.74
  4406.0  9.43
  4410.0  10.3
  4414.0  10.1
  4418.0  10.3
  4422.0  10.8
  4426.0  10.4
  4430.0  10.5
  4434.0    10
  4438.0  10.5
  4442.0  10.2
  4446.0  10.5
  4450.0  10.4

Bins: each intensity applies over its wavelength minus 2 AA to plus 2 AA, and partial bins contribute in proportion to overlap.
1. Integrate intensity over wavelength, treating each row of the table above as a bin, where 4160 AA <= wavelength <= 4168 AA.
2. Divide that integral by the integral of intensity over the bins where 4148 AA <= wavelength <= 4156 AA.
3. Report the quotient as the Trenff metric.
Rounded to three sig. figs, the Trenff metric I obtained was 1.04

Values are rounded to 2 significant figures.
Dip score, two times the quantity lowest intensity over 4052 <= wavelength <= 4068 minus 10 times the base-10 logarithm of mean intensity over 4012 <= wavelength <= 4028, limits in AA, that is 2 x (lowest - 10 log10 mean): -1.7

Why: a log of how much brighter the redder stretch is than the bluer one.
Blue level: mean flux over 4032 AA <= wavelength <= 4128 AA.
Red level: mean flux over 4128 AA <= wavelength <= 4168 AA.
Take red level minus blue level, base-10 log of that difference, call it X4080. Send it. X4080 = -0.3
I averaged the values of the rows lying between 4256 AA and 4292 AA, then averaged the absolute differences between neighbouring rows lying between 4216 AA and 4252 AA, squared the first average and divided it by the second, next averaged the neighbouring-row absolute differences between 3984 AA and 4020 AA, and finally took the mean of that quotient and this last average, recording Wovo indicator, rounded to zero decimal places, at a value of 68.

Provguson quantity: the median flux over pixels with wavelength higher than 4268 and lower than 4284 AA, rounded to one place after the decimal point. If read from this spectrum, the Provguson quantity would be 9.3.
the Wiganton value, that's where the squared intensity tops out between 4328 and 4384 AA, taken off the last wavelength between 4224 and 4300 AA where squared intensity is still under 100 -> -64 AA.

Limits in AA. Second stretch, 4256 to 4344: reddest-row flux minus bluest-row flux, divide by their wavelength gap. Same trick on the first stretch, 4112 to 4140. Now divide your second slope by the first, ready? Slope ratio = -6.7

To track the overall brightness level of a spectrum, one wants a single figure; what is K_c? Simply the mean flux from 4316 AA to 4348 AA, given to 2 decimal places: 9.40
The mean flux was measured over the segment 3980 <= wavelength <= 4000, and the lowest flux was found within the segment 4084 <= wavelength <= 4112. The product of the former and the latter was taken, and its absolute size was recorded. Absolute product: 68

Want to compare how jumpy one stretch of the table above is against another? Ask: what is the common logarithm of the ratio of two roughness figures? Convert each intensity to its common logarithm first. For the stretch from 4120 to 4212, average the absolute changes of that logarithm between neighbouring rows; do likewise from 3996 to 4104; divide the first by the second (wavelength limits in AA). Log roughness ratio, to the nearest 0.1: -0.2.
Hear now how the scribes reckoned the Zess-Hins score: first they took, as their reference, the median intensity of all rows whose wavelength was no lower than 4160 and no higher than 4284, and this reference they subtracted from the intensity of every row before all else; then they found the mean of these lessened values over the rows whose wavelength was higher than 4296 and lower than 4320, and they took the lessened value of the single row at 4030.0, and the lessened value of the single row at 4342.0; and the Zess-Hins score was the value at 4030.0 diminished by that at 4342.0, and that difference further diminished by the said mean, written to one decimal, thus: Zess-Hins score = 3.6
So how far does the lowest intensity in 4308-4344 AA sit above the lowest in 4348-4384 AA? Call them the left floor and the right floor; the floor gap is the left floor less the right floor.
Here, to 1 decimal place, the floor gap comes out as -1.9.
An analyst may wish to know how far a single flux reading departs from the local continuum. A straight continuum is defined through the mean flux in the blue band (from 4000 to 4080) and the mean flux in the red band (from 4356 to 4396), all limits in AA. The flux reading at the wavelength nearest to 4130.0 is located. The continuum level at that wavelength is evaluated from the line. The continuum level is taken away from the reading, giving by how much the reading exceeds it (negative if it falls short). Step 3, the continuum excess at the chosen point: 0.21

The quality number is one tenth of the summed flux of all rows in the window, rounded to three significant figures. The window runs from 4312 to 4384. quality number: 17.5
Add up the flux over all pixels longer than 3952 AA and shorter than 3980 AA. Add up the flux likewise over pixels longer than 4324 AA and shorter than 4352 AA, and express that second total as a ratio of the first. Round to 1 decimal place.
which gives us 1.4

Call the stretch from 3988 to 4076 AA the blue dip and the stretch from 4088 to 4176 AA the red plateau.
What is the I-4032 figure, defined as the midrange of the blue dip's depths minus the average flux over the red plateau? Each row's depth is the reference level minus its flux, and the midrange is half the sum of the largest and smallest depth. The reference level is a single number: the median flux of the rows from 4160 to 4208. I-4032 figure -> -9.5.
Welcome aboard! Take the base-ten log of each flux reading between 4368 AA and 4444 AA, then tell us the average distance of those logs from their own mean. 0.0154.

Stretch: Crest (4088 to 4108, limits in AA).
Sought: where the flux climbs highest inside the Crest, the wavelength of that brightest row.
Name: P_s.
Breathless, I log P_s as 4090.0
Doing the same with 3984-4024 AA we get 4022.0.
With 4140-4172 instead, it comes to 4162.0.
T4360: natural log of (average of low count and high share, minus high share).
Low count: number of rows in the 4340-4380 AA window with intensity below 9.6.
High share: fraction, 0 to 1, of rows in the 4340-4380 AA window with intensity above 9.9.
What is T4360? -1.9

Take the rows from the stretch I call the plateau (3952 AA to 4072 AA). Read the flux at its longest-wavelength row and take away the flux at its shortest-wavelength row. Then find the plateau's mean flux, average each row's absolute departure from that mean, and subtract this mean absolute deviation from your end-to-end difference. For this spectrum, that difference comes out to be 0.0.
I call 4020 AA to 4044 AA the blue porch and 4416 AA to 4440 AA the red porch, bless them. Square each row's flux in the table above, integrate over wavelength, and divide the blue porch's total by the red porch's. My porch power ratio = 0.92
